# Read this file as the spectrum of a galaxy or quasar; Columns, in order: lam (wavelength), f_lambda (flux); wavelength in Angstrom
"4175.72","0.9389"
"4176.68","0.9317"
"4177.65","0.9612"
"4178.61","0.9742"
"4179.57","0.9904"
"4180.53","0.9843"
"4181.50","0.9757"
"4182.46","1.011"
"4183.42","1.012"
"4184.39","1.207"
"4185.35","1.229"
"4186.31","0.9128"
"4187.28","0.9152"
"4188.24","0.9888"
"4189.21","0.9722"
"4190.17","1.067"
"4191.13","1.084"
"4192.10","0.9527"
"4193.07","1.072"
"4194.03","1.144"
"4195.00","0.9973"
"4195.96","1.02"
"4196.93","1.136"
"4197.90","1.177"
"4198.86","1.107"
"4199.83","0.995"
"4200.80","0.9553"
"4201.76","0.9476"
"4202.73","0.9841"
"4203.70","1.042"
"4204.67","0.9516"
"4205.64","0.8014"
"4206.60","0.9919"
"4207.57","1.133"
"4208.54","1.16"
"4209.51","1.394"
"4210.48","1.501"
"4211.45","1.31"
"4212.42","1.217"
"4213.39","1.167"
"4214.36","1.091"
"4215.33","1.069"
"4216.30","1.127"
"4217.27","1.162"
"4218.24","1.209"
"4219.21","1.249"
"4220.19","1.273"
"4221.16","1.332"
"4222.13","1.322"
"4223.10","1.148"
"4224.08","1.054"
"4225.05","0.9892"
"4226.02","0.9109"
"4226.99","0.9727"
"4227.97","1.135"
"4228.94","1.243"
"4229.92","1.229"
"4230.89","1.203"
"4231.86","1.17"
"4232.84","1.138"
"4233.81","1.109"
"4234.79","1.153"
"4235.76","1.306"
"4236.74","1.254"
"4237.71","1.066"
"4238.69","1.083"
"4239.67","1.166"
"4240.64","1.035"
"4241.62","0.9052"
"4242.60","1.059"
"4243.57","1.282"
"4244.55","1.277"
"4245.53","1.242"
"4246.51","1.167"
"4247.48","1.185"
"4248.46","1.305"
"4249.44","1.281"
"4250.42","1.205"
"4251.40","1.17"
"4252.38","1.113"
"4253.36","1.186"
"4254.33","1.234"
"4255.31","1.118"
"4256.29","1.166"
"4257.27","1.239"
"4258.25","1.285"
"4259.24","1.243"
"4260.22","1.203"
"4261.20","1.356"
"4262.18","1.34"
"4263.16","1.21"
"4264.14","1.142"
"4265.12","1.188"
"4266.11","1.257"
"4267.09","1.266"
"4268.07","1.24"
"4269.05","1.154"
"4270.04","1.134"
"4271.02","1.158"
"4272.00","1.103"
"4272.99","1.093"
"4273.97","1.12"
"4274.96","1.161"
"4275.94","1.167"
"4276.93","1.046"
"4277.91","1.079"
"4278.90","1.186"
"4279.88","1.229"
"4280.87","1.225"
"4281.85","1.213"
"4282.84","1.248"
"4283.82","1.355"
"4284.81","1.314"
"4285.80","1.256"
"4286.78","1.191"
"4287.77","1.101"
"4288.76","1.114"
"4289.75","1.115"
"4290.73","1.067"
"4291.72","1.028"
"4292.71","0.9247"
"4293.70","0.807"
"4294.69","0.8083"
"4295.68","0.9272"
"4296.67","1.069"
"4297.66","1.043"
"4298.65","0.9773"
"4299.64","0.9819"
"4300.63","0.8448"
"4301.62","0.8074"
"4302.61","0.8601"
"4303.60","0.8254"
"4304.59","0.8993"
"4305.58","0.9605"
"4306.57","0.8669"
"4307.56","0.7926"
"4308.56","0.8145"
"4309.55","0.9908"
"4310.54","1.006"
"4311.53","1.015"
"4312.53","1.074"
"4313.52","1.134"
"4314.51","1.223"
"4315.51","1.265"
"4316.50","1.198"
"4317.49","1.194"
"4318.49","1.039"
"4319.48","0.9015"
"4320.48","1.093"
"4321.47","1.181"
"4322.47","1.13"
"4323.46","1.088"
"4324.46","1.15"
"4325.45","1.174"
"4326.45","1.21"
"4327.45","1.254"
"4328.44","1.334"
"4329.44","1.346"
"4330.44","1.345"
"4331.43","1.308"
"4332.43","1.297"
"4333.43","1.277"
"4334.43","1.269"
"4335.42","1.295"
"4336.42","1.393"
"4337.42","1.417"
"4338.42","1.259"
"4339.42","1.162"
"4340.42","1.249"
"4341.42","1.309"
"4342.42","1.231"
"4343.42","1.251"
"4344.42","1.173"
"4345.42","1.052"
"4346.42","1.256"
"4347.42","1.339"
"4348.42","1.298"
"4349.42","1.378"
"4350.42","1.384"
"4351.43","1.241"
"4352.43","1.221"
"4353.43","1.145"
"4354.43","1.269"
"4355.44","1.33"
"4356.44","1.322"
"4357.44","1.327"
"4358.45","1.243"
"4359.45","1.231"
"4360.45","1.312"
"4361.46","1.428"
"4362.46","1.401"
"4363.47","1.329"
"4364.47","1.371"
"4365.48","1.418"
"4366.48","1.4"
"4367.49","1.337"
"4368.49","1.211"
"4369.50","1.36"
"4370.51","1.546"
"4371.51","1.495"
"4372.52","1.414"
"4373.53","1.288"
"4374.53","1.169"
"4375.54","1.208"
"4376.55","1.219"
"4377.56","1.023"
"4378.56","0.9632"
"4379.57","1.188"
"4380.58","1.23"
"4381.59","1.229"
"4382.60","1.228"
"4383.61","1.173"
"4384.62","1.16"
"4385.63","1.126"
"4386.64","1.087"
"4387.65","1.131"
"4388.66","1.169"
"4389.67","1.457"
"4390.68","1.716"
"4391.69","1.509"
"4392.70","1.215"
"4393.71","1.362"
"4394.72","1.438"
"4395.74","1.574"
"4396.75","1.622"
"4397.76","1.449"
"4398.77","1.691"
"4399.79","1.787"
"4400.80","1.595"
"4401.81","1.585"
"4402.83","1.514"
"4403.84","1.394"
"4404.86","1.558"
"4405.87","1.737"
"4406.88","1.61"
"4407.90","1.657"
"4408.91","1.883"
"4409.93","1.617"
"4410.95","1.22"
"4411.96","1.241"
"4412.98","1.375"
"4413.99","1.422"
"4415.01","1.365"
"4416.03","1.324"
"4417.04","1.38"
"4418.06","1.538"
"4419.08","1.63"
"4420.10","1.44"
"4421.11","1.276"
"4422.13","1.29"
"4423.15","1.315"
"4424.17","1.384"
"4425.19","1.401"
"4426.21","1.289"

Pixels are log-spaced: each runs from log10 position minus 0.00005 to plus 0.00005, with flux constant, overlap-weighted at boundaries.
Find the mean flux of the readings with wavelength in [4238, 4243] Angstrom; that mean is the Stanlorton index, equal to 1.05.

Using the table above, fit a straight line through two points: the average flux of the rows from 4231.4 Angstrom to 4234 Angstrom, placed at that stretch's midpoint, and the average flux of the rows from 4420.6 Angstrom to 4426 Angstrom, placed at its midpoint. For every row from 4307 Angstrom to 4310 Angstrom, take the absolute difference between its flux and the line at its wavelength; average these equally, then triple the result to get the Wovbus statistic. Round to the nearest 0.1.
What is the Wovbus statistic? 1.1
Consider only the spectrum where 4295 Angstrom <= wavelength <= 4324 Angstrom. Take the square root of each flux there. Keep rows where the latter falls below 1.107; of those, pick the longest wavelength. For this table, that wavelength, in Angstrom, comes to 4323.46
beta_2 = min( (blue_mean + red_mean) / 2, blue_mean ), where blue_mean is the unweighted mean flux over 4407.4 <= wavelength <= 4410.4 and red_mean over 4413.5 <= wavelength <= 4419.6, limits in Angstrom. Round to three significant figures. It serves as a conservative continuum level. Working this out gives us 1.58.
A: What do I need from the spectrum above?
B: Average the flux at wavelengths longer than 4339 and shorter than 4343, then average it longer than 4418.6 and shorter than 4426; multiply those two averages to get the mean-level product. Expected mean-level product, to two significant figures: 1.7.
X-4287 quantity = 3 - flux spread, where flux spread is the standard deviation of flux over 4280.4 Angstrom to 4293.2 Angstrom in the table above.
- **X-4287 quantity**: 2.88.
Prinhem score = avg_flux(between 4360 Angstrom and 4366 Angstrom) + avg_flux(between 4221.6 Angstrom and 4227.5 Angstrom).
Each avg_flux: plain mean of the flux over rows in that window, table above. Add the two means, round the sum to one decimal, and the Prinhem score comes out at 2.4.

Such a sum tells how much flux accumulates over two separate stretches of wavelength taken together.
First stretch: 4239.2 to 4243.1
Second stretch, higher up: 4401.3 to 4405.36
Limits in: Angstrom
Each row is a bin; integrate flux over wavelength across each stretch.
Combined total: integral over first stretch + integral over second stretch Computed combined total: 10.2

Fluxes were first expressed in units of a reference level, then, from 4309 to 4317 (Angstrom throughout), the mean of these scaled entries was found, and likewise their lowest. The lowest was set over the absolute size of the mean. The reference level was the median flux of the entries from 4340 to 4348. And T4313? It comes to 0.89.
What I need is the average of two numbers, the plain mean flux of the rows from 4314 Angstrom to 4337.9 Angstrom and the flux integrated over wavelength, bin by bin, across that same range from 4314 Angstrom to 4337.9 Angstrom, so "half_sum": 15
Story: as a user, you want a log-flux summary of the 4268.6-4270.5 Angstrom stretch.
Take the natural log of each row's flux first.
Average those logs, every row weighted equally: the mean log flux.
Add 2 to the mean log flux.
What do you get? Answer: 2.13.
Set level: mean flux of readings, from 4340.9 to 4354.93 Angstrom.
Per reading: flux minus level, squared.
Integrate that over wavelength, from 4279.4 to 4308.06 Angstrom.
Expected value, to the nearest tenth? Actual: 2.3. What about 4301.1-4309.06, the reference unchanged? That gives 1.3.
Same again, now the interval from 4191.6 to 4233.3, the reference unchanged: 1.5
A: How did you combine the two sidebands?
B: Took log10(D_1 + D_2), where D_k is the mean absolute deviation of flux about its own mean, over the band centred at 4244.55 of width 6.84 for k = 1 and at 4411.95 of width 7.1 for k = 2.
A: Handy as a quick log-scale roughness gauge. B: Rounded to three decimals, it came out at -0.561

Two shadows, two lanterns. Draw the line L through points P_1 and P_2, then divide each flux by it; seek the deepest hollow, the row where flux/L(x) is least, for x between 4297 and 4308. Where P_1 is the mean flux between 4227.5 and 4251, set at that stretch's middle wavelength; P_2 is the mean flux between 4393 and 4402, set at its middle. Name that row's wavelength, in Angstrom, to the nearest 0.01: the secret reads 4307.56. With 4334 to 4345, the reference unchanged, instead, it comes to 4339.42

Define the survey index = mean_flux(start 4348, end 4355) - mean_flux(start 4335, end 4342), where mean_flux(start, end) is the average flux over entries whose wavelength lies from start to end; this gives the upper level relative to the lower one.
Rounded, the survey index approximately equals -0.02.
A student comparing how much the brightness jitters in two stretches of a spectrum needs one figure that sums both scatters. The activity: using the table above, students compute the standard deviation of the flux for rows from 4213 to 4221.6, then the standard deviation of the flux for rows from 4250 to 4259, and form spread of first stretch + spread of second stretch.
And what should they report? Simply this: 0.14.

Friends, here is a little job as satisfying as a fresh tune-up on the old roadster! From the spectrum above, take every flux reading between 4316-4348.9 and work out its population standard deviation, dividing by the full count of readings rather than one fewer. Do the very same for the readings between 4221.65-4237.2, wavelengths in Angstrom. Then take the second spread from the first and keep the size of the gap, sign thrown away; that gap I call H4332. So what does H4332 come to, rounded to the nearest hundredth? 0.01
